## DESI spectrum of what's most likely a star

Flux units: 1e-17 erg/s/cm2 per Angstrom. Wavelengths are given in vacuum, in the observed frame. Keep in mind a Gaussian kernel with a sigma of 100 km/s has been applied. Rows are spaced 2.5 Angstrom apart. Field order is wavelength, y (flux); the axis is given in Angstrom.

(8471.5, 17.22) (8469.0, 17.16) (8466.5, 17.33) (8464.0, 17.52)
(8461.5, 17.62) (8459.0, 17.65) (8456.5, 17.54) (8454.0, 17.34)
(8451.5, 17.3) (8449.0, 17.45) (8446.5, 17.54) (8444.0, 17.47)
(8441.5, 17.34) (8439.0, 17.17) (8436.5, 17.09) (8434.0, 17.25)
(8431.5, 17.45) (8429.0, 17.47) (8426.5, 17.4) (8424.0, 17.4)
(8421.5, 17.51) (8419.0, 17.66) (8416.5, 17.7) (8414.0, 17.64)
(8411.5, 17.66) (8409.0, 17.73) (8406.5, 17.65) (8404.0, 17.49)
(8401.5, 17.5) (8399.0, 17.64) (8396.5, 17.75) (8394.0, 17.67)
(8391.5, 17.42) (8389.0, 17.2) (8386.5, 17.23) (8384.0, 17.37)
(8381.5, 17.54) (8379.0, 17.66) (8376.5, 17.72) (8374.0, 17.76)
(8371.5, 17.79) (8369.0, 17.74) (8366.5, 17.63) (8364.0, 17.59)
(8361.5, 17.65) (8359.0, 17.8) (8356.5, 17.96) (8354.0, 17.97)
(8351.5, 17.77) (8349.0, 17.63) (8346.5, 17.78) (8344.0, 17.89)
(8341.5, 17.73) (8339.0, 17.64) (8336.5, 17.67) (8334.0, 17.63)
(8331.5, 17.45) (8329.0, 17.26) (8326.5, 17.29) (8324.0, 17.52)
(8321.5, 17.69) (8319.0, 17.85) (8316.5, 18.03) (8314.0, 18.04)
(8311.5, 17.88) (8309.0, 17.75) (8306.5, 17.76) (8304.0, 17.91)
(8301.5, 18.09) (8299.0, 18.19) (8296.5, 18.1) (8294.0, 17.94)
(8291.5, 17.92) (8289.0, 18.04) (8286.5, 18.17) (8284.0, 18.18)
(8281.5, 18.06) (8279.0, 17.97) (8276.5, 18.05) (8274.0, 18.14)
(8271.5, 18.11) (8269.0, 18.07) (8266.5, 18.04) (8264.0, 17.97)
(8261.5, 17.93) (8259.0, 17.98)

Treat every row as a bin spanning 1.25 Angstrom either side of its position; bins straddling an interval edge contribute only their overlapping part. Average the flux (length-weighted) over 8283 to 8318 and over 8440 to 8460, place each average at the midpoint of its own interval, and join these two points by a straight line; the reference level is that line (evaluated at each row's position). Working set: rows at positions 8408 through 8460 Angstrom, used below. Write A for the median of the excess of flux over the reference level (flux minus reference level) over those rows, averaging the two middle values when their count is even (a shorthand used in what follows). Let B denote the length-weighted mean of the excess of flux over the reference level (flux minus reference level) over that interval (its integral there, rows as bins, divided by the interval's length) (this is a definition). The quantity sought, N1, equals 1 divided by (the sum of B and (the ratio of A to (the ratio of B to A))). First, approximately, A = -0.04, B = -0.04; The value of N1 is -12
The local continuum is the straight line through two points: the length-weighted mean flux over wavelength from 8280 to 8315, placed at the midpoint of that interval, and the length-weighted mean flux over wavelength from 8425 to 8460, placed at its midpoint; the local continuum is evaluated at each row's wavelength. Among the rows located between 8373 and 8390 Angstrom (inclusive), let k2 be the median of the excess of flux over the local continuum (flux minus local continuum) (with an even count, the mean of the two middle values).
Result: -0.11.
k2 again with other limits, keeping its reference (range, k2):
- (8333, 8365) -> -0.08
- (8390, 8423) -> 0.11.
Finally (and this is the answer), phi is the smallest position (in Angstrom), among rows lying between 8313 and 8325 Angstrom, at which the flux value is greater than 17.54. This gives 8314.0 Angstrom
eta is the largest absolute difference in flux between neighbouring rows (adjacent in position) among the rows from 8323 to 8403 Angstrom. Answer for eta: 0.250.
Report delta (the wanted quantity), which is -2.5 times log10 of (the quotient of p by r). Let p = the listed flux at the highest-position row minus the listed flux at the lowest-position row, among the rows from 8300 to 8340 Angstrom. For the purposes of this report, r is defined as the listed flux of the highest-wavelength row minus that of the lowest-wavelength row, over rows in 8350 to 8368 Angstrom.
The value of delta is -1.3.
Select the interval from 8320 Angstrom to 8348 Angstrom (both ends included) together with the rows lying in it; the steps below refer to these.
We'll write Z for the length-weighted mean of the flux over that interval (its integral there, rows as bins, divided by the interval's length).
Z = 17.6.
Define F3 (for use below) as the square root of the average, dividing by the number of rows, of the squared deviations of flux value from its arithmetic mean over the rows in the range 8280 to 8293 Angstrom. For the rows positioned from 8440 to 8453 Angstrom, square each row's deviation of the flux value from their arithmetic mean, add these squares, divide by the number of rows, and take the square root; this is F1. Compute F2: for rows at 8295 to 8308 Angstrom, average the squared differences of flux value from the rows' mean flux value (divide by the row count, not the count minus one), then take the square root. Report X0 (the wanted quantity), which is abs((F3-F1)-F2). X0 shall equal 0.15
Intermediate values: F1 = 0.088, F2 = 0.15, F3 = 0.10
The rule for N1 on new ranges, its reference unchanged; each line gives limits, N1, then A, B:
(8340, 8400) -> -10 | -0.04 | -0.08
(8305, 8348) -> -2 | -0.22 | -0.20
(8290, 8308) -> -3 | -0.07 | -0.02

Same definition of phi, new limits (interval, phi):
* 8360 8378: 8361.5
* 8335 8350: 8336.5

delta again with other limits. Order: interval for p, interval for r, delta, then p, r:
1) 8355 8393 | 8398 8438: 0.0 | -0.54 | -0.55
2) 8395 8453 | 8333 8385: -0.6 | -0.45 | -0.26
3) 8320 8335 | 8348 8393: 1.4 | -0.06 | -0.21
